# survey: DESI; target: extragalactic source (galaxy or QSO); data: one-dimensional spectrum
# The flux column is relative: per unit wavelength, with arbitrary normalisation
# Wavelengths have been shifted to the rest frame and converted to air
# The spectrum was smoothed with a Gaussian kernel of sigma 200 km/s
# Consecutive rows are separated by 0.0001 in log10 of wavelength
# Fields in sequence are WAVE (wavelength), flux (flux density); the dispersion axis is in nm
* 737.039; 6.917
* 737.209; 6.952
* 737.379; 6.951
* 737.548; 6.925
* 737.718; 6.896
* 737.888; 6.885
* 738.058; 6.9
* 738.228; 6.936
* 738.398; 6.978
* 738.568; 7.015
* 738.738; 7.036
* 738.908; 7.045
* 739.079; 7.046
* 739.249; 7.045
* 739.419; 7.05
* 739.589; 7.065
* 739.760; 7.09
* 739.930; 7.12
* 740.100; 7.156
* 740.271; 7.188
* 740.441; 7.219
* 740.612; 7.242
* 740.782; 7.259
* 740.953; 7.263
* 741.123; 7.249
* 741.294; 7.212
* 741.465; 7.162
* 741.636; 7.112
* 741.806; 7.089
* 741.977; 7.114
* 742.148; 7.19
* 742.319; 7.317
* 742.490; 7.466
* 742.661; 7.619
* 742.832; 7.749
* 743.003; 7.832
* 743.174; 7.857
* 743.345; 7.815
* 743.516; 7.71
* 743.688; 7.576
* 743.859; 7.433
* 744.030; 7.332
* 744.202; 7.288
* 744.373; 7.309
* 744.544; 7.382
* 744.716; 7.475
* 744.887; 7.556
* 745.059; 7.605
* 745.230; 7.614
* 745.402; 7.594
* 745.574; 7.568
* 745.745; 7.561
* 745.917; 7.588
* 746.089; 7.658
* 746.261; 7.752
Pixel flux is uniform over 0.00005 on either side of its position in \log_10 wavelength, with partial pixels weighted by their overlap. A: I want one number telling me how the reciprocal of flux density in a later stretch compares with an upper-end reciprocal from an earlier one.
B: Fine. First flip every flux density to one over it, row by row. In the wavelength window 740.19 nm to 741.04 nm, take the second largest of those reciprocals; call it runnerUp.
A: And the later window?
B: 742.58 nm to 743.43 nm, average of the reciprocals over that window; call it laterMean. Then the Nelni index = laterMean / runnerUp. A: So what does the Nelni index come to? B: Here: 0.93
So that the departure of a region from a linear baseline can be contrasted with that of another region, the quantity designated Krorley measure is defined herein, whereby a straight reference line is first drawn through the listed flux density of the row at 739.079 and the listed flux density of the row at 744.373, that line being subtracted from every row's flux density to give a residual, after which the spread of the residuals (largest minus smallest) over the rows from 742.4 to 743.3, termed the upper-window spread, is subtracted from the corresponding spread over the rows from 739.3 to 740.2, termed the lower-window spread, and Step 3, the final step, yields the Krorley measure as -0.28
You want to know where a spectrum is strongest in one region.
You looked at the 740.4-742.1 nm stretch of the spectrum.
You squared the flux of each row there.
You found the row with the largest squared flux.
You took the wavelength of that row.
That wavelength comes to 740.953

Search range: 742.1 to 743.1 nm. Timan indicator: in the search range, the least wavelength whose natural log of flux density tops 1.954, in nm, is 742.148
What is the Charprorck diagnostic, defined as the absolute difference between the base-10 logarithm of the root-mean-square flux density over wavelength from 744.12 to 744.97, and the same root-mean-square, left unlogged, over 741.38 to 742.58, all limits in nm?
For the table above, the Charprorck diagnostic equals 6.34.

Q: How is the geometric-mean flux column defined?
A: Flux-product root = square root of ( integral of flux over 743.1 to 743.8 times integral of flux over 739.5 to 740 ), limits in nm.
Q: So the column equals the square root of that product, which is 4.4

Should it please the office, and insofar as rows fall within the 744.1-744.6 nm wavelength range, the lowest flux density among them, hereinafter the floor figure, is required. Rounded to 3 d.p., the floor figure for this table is 7.288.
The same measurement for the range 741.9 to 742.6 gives 7.114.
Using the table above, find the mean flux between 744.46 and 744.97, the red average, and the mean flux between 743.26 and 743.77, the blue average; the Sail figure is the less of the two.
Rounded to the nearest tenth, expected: 7.5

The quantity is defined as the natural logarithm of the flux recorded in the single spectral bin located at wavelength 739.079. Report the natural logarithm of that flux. 1.95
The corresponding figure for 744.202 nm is 1.99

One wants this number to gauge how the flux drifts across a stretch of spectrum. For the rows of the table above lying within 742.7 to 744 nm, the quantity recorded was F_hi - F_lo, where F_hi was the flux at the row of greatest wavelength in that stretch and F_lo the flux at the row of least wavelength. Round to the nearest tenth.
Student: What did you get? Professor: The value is -0.3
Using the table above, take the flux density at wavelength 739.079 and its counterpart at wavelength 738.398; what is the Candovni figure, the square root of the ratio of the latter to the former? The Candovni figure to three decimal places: 0.995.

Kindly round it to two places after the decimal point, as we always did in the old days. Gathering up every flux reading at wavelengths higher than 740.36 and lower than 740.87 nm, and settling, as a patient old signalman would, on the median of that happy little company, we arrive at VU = 7.24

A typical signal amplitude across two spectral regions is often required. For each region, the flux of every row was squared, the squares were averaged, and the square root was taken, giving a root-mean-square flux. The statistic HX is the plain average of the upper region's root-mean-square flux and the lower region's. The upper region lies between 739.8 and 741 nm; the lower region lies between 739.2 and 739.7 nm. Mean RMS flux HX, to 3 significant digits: 7.13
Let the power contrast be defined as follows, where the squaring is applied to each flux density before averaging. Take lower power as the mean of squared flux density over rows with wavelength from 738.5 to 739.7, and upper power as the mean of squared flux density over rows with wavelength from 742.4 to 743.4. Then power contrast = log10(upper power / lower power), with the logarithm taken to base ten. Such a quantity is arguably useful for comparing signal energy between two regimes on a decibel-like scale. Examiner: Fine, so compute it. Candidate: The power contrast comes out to 0.080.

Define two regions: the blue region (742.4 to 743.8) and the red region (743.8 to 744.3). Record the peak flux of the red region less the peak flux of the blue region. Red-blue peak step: -0.4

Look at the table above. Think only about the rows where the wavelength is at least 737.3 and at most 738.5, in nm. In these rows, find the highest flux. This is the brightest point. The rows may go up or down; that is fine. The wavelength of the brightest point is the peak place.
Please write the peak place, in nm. 738.398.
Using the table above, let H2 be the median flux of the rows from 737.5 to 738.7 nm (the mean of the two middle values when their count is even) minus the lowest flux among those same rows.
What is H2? 0.040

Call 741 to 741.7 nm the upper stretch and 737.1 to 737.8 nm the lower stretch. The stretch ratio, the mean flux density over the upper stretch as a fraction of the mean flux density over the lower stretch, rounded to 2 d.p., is 1.04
